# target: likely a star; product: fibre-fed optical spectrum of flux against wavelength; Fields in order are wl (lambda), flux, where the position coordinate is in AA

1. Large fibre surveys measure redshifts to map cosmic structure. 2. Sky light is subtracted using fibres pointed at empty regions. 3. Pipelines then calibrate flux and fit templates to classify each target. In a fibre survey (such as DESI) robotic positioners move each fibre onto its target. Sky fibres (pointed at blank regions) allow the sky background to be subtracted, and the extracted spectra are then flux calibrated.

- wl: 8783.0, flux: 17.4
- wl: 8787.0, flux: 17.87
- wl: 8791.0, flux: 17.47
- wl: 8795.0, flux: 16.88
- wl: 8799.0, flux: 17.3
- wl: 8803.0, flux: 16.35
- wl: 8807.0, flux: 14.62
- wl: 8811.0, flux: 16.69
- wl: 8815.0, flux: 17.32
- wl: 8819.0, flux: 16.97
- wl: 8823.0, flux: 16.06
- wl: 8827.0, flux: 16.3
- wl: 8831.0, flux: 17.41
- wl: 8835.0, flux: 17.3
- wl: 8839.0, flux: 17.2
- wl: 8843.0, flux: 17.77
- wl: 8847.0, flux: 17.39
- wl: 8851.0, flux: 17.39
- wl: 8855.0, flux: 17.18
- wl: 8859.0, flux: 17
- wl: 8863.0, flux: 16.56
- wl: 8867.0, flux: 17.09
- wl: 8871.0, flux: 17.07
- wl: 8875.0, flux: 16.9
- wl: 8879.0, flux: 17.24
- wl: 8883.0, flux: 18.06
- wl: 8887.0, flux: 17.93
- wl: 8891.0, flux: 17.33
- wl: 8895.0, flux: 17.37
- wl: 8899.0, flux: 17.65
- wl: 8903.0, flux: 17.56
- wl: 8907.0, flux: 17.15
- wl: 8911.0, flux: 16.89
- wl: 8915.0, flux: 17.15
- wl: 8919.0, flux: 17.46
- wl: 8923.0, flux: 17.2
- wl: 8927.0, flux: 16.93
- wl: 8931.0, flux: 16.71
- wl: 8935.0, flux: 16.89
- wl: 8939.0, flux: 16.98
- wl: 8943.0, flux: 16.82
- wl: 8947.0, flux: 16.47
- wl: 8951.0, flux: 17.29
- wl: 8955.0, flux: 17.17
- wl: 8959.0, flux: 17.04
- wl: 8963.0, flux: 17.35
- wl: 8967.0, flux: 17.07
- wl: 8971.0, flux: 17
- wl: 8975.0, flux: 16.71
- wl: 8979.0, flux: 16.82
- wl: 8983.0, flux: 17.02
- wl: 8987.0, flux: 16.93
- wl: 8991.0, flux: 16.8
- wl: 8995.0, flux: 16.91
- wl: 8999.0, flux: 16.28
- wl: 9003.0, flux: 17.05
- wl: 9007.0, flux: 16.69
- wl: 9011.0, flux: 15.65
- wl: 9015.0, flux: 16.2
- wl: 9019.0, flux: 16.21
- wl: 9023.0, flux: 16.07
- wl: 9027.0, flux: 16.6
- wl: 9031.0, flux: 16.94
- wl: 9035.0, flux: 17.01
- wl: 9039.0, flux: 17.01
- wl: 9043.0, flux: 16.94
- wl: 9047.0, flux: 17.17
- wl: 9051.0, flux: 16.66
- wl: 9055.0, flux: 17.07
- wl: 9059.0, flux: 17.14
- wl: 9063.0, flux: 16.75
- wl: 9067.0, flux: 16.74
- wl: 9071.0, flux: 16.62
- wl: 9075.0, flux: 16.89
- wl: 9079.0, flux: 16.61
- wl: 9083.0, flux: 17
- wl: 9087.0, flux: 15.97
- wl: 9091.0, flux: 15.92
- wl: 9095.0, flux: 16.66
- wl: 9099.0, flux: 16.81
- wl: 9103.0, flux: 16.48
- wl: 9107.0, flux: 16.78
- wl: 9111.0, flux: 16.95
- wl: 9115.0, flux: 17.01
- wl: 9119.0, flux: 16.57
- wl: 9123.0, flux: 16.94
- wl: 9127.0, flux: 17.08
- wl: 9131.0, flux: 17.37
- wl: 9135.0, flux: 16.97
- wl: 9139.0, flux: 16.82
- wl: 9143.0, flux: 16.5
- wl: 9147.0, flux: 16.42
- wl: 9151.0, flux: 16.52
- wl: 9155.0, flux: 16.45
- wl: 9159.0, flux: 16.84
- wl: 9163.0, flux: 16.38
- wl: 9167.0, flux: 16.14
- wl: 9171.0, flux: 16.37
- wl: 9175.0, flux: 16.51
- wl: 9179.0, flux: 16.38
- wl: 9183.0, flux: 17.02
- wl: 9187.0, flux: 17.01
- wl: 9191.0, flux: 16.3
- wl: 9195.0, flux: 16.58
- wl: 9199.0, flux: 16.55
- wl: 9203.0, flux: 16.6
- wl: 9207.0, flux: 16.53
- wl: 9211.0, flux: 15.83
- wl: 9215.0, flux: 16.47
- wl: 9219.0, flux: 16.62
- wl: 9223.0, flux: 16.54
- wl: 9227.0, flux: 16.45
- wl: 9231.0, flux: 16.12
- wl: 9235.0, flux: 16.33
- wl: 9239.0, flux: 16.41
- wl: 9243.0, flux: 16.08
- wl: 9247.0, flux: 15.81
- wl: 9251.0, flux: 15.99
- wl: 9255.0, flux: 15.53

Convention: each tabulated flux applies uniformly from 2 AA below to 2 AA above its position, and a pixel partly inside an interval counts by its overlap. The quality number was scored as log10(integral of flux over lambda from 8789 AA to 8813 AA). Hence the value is 2.60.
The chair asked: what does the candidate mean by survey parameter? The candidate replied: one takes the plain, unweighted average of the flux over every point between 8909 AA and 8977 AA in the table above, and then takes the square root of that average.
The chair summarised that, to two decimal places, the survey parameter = 4.12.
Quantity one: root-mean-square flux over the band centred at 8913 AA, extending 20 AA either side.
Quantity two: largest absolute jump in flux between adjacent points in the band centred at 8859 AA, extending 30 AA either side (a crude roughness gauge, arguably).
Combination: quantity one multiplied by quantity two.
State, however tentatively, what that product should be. 14.1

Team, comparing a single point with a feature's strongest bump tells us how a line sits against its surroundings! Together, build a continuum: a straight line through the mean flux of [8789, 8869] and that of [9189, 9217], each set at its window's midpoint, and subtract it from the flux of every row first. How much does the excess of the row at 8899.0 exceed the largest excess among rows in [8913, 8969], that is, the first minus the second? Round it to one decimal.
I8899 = 0.2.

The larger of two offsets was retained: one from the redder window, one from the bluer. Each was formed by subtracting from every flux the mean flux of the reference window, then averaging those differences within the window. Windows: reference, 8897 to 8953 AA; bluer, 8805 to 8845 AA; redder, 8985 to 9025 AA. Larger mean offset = -0.32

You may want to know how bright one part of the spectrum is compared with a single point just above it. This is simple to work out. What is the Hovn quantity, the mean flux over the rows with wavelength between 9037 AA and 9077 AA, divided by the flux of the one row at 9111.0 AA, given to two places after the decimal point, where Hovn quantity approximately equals 1.00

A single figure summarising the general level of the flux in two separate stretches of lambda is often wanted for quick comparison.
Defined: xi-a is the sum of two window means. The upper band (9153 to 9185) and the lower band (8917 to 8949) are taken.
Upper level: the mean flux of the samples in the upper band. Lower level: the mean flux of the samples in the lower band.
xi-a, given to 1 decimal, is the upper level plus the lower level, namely 33.4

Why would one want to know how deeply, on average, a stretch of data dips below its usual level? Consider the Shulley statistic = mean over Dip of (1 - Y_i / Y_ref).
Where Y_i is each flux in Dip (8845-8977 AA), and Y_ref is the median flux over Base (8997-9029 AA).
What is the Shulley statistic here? -0.056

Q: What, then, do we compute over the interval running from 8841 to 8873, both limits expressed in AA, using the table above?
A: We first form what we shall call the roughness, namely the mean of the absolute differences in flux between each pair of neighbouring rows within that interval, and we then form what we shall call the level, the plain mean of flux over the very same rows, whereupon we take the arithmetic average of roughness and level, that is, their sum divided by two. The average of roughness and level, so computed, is 8.7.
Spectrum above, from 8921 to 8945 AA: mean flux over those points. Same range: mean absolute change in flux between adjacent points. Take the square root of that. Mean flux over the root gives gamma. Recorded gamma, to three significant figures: 39.4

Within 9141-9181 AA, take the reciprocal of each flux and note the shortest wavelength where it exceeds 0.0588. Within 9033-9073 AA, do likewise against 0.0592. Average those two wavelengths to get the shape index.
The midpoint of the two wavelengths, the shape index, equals 9097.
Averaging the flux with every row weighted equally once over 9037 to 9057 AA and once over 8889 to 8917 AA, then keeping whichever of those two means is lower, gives 17.0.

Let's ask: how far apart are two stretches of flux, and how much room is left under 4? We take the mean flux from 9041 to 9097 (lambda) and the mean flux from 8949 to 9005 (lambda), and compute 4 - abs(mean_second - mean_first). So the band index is 3.8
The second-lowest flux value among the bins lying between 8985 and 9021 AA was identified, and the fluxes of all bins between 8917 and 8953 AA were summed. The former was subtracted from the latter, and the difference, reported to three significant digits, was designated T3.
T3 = 137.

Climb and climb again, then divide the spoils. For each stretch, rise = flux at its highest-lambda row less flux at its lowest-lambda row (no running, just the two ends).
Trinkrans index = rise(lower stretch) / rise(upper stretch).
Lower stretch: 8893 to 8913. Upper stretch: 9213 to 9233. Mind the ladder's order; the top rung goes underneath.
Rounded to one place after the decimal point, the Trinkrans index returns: 1.4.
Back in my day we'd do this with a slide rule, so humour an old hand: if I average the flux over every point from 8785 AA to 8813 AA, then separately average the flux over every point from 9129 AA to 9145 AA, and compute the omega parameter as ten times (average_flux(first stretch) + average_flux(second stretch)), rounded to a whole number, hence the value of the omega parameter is 337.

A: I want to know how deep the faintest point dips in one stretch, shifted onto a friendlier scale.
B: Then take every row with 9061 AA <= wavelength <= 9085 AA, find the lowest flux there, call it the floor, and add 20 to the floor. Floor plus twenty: 36.61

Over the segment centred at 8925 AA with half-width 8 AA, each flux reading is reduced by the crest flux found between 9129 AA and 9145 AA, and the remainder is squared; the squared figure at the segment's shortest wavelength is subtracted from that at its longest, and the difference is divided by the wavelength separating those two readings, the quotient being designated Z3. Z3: 0.036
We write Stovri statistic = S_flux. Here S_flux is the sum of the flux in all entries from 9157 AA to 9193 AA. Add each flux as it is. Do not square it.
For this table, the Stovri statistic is 149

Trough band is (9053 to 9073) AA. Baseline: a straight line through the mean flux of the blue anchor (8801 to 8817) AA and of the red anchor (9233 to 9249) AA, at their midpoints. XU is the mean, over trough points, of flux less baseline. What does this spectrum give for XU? 0.67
